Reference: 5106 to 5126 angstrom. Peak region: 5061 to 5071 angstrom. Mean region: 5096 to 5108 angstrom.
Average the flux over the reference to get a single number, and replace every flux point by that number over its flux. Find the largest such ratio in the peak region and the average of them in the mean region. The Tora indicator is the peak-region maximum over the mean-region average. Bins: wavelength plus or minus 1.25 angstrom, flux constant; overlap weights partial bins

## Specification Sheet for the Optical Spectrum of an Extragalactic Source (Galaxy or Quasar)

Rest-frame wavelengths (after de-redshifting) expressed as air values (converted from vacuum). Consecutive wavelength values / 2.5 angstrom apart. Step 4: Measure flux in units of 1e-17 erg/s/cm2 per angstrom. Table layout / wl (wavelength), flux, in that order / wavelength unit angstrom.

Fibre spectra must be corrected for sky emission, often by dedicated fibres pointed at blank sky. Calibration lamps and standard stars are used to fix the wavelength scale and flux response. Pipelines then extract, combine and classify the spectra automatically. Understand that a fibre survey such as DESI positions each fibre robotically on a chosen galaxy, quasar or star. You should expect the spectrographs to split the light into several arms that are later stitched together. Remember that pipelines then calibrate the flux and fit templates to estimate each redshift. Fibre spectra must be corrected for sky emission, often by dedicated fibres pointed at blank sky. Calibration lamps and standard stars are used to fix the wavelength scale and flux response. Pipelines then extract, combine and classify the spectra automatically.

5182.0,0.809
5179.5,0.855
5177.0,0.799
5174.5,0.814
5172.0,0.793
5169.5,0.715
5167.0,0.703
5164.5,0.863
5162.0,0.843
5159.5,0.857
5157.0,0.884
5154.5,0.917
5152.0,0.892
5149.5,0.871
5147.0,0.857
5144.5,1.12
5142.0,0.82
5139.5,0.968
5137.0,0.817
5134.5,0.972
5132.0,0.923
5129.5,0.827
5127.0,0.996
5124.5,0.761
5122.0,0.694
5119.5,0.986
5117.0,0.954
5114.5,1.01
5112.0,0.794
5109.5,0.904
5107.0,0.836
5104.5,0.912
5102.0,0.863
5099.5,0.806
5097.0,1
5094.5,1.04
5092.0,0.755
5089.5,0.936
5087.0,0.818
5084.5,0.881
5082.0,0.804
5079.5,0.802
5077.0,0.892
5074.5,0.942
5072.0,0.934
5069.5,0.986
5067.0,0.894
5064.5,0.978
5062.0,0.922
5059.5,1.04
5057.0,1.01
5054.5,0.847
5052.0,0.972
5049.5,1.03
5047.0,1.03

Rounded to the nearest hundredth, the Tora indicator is 0.98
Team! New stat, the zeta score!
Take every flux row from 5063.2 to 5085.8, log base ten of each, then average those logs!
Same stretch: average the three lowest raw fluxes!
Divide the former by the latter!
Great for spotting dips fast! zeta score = -0.056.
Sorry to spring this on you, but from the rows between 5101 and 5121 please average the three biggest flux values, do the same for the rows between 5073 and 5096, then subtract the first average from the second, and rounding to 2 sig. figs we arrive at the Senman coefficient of -0.011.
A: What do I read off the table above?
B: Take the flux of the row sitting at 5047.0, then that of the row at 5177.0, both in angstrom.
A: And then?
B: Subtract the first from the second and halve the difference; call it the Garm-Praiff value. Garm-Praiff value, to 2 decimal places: -0.12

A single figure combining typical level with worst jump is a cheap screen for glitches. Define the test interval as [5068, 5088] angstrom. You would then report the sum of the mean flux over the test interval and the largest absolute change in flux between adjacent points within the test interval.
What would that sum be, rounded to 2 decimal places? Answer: 0.97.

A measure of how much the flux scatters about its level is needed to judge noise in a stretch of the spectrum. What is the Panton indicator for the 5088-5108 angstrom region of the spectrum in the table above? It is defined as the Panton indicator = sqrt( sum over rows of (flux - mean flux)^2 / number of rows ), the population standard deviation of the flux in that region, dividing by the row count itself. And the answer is 0.091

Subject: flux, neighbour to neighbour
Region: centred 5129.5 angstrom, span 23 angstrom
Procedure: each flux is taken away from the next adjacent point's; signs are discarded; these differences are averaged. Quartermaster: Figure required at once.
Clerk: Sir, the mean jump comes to 0.15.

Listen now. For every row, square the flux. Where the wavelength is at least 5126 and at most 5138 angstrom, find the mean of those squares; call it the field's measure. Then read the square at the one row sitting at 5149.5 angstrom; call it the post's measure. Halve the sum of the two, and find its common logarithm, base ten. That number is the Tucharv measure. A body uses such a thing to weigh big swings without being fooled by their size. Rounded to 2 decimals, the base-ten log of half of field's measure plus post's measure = -0.10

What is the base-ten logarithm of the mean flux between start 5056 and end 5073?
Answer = -0.015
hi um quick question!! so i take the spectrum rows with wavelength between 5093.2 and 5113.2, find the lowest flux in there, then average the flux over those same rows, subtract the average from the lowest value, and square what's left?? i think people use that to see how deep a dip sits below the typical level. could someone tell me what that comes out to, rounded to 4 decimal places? 0.0101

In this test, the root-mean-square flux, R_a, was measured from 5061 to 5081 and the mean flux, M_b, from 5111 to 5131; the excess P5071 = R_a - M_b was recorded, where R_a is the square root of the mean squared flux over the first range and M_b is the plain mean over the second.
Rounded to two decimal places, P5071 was 0.04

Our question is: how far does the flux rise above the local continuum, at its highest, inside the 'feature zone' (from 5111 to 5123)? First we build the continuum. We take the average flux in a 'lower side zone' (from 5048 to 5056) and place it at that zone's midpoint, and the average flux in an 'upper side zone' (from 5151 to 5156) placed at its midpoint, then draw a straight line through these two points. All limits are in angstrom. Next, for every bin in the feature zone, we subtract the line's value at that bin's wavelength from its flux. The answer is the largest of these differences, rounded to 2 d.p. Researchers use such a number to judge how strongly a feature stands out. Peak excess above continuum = 0.09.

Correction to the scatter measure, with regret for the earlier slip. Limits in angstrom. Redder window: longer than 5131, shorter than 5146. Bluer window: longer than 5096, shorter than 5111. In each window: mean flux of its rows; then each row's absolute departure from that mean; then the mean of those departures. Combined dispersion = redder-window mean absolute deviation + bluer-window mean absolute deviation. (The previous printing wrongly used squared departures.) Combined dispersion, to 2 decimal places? 0.14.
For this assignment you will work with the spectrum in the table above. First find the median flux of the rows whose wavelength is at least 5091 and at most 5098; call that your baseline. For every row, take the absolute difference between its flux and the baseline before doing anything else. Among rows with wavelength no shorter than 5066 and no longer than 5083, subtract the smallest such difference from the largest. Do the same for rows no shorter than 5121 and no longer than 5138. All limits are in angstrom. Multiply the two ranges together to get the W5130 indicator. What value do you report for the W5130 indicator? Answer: 0.056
